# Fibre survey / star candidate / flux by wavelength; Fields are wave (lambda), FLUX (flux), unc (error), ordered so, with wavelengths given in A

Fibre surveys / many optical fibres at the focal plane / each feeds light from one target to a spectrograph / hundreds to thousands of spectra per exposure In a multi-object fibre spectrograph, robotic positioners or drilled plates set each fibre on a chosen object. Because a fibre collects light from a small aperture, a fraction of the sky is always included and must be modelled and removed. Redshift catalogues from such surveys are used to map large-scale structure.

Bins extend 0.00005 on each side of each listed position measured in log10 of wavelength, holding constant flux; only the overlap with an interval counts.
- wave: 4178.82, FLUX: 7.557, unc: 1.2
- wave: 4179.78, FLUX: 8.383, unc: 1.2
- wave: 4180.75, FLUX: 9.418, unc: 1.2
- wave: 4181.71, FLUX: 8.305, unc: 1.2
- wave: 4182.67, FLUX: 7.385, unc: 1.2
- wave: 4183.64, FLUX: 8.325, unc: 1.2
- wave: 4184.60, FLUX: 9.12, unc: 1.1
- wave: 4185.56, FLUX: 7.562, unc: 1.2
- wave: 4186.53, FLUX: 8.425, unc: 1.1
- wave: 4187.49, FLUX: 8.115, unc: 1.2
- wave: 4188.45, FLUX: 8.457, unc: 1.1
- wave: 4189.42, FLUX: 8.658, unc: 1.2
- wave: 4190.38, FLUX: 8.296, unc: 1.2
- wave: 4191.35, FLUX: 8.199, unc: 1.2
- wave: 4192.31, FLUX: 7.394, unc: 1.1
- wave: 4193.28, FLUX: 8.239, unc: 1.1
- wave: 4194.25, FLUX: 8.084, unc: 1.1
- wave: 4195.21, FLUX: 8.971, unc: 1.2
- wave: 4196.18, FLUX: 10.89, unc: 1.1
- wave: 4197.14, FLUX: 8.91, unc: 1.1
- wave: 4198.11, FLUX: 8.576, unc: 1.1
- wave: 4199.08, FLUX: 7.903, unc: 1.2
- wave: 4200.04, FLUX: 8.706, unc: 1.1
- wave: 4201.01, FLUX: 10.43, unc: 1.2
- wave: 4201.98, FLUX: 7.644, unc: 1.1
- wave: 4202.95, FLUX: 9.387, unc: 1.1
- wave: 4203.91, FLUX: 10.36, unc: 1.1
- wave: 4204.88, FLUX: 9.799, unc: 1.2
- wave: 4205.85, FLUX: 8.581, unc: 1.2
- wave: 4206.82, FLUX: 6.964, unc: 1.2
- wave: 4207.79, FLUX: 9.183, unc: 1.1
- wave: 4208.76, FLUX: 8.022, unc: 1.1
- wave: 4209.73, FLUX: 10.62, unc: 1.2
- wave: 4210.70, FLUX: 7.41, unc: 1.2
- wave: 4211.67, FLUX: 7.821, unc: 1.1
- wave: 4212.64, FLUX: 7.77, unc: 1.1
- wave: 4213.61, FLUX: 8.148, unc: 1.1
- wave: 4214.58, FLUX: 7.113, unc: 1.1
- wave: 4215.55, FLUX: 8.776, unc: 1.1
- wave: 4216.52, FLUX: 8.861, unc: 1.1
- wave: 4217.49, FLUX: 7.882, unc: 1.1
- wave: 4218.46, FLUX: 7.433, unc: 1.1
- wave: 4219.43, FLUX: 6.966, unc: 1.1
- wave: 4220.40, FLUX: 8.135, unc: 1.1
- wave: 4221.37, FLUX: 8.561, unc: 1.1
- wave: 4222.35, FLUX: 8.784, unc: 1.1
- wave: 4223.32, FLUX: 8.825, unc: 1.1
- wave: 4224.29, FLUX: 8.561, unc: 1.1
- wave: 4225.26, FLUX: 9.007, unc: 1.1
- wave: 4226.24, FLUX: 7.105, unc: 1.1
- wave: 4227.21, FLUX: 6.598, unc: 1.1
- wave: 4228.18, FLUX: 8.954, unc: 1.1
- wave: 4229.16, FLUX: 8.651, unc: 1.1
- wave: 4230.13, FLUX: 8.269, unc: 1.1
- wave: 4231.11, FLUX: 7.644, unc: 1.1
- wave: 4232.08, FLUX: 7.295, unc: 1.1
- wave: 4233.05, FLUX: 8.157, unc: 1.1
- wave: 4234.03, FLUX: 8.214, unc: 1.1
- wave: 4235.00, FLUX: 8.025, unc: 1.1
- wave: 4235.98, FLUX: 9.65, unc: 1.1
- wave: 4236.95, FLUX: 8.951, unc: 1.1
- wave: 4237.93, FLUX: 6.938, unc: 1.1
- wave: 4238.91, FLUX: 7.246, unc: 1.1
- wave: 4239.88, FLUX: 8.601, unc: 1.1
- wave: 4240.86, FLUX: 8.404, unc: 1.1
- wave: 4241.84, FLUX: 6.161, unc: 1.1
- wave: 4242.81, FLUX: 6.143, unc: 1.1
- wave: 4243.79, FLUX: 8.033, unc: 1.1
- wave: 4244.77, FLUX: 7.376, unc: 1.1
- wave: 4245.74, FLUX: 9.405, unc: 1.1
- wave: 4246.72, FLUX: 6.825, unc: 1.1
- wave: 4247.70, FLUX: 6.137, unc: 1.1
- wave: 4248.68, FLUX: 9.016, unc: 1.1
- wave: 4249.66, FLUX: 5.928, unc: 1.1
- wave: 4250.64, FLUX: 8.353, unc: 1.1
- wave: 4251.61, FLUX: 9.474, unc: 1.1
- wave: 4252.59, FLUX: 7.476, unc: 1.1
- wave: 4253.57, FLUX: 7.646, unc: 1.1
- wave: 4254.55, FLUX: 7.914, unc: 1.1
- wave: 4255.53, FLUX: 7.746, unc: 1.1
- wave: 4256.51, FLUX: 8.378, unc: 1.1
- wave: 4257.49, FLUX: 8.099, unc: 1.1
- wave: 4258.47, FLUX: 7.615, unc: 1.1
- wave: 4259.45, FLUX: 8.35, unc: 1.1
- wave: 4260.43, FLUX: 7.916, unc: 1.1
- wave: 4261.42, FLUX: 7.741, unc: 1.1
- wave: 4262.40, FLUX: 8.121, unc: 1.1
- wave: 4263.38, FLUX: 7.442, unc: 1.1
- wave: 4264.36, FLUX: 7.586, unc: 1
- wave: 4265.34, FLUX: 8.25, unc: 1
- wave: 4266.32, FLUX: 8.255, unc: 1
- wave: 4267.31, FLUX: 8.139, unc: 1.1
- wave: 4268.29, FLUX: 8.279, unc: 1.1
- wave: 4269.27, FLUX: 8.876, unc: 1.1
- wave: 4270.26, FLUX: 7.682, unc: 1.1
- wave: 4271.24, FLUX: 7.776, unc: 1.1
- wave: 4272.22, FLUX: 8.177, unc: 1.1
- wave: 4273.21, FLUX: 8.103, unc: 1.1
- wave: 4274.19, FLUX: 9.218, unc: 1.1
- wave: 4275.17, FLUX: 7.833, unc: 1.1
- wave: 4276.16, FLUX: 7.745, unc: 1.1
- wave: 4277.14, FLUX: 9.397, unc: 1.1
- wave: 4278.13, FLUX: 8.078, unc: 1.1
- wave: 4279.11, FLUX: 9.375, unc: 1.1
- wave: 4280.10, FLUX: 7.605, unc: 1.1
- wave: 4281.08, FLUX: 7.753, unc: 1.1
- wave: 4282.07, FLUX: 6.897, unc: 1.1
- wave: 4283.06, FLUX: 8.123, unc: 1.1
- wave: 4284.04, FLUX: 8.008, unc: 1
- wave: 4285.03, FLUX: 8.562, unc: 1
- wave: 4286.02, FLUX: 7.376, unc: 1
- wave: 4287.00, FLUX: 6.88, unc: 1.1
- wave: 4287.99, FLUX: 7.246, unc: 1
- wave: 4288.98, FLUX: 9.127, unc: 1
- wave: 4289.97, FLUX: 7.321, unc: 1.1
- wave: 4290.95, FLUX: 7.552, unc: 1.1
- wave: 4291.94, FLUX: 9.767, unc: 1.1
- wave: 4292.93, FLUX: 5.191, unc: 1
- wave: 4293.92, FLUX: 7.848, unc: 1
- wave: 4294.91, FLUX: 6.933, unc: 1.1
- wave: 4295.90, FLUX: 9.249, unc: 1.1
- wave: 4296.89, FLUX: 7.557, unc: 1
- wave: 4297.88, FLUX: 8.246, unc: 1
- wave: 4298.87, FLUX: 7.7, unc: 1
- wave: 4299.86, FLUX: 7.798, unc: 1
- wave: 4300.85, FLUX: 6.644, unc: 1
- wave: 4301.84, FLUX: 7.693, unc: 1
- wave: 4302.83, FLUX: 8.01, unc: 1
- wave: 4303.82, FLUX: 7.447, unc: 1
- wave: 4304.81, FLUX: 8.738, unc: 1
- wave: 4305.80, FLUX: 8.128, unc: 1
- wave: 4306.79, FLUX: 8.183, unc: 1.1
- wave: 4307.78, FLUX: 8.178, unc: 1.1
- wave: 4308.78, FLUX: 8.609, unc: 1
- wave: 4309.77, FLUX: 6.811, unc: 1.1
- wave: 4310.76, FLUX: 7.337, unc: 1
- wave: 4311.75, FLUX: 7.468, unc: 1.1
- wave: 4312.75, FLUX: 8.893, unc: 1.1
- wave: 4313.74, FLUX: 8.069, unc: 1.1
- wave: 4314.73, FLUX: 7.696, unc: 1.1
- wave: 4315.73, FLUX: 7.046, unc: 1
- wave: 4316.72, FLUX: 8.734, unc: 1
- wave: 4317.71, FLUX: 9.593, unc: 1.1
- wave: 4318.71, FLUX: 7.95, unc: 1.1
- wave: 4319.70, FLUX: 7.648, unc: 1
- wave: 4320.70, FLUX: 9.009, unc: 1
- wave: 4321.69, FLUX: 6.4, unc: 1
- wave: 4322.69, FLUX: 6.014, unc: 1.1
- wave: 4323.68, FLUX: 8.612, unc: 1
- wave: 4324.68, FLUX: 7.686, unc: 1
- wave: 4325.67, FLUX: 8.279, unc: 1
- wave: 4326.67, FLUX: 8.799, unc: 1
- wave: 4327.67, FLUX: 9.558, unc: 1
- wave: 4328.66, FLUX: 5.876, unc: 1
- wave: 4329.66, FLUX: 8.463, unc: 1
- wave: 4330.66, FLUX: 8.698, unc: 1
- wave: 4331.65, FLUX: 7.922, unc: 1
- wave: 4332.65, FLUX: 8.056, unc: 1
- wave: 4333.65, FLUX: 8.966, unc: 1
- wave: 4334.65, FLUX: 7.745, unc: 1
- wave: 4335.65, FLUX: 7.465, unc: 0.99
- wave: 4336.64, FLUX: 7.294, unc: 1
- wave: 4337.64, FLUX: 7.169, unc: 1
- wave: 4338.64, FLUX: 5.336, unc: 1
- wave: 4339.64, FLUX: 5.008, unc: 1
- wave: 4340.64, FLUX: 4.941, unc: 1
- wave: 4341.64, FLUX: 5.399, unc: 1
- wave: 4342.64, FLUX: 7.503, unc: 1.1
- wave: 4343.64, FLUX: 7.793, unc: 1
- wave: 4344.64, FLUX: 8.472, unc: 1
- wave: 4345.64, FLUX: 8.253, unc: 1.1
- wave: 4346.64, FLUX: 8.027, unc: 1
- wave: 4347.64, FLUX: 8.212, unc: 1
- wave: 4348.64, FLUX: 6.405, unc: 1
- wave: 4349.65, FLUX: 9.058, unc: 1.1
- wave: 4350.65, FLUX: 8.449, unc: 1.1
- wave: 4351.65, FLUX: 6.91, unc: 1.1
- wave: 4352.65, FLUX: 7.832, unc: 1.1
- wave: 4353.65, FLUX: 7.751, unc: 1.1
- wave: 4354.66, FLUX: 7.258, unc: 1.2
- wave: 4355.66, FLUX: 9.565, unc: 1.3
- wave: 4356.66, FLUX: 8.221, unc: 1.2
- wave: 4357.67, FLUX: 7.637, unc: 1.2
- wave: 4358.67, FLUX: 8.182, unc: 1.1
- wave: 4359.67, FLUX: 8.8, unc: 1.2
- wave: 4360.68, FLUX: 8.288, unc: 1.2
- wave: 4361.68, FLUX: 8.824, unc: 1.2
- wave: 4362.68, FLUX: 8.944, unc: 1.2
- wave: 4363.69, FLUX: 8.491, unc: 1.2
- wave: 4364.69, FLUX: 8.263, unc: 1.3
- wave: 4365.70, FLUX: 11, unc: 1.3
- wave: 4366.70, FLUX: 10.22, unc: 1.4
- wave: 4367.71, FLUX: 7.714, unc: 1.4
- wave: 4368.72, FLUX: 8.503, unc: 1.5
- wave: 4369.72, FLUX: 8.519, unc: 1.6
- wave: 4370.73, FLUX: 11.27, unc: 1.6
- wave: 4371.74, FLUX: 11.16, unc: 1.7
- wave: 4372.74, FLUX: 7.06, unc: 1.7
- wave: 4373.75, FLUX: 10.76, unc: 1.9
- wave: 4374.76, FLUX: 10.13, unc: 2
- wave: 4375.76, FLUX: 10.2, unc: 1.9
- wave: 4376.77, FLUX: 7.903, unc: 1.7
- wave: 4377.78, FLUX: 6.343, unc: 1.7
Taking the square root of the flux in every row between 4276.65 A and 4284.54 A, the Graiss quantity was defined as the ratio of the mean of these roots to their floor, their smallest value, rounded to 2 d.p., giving 1.09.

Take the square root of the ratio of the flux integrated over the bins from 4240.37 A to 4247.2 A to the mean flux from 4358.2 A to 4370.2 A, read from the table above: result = 2.4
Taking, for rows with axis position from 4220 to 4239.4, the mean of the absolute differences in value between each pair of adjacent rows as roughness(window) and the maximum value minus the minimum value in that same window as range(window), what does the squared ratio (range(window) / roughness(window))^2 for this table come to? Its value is 18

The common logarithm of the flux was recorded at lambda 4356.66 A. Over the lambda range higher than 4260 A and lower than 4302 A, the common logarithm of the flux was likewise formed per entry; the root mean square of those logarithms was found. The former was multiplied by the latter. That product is 0.82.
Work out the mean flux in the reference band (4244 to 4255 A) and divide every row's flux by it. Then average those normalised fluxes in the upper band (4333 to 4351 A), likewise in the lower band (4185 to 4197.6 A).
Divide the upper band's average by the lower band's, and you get 0.86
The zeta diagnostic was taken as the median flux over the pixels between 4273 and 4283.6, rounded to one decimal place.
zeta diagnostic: 8.1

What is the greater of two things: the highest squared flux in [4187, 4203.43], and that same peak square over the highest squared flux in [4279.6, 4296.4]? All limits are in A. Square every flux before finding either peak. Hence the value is 119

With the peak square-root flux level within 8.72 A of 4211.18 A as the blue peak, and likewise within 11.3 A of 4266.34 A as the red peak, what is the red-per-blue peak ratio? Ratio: 0.94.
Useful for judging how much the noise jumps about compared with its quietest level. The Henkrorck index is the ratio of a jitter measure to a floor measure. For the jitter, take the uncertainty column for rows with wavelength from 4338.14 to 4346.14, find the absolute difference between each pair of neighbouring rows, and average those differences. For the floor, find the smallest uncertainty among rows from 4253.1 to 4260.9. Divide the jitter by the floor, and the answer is 0.039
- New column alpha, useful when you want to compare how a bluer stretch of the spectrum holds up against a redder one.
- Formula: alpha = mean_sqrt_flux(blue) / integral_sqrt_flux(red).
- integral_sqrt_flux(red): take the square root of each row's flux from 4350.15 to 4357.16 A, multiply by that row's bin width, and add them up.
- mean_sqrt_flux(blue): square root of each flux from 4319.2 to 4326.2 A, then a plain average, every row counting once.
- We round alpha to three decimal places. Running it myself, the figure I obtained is 0.139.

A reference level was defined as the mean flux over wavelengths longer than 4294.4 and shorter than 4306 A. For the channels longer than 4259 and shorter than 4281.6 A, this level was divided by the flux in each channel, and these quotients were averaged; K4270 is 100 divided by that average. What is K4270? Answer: 104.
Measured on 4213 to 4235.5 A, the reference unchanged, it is 102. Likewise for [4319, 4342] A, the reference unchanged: 91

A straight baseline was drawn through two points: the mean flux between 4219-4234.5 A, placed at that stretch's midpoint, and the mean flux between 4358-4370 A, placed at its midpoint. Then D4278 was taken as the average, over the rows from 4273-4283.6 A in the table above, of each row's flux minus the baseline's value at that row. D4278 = -0.18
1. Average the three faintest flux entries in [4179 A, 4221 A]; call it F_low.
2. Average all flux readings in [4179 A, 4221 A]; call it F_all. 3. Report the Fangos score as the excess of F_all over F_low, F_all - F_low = 1.44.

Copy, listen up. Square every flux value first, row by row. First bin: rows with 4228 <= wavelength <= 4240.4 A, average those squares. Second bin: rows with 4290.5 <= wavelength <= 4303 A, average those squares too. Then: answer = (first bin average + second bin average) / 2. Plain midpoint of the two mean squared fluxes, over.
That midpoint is 64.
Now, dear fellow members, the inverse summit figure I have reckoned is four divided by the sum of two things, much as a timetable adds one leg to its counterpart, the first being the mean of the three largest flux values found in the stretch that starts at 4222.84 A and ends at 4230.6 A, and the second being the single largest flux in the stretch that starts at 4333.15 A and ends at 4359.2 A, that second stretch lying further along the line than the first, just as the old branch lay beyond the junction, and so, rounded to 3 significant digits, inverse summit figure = 0.216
